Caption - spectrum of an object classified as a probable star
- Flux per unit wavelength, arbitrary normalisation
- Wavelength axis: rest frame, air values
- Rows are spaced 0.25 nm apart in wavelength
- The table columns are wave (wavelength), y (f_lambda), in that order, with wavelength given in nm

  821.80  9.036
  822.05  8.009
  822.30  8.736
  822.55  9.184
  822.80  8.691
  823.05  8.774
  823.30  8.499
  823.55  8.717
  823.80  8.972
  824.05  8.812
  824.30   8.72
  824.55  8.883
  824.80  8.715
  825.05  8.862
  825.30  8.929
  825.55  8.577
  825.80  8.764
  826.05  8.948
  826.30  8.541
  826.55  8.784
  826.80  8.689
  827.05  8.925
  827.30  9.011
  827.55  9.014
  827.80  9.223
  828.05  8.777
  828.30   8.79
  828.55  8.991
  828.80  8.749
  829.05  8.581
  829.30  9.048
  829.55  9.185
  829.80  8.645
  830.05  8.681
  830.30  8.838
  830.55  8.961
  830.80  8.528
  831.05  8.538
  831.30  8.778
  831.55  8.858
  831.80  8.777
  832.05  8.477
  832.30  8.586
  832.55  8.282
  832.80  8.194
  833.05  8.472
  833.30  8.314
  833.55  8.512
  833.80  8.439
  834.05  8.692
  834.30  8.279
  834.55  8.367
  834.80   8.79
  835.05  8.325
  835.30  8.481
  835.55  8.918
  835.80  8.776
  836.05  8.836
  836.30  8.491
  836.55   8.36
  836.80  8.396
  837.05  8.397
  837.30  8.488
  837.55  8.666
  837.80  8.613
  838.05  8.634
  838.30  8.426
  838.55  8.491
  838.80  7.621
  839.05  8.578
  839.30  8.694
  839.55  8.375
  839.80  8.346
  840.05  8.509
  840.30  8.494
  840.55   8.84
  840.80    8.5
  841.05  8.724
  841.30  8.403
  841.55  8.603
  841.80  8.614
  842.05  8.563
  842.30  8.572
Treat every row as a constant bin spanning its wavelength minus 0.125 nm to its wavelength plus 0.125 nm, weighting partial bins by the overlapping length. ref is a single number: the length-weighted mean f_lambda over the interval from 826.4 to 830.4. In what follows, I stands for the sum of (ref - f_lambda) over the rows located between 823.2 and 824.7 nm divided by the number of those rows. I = 0.10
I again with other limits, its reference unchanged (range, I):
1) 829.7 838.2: 0.30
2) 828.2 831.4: 0.08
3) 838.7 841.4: 0.41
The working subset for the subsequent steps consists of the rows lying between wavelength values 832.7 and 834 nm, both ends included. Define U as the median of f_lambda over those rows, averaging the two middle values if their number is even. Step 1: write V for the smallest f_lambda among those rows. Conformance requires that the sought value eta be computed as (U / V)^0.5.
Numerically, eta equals 1.01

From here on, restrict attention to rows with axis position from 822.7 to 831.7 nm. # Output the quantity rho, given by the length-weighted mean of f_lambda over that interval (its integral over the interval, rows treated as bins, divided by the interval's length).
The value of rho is 8.8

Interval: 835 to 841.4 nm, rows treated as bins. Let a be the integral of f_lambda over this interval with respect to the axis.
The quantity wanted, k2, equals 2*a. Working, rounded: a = 55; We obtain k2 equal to 109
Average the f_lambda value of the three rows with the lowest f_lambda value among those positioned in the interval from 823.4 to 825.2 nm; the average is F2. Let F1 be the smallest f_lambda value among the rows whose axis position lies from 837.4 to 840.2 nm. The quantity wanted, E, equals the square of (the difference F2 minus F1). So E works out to 1.20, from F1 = 7.621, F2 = 8.72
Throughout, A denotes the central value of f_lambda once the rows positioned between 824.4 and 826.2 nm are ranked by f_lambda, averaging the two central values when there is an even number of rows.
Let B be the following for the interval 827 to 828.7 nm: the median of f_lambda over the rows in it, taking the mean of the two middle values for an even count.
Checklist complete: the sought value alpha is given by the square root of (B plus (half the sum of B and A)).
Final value 4.23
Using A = 8.86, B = 8.99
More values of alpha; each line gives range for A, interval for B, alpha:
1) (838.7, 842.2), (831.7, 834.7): 4.12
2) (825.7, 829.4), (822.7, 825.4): 4.19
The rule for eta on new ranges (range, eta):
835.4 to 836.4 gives 1.02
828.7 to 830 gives 1.01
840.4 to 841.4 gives 1.01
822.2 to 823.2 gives 1.00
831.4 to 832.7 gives 1.02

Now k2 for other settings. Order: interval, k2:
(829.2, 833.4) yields 73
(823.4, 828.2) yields 85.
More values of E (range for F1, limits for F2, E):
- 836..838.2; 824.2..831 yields 0.04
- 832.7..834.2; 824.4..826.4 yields 0.17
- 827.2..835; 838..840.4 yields 0.01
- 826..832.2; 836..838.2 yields 0.01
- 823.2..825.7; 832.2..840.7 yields 0.22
